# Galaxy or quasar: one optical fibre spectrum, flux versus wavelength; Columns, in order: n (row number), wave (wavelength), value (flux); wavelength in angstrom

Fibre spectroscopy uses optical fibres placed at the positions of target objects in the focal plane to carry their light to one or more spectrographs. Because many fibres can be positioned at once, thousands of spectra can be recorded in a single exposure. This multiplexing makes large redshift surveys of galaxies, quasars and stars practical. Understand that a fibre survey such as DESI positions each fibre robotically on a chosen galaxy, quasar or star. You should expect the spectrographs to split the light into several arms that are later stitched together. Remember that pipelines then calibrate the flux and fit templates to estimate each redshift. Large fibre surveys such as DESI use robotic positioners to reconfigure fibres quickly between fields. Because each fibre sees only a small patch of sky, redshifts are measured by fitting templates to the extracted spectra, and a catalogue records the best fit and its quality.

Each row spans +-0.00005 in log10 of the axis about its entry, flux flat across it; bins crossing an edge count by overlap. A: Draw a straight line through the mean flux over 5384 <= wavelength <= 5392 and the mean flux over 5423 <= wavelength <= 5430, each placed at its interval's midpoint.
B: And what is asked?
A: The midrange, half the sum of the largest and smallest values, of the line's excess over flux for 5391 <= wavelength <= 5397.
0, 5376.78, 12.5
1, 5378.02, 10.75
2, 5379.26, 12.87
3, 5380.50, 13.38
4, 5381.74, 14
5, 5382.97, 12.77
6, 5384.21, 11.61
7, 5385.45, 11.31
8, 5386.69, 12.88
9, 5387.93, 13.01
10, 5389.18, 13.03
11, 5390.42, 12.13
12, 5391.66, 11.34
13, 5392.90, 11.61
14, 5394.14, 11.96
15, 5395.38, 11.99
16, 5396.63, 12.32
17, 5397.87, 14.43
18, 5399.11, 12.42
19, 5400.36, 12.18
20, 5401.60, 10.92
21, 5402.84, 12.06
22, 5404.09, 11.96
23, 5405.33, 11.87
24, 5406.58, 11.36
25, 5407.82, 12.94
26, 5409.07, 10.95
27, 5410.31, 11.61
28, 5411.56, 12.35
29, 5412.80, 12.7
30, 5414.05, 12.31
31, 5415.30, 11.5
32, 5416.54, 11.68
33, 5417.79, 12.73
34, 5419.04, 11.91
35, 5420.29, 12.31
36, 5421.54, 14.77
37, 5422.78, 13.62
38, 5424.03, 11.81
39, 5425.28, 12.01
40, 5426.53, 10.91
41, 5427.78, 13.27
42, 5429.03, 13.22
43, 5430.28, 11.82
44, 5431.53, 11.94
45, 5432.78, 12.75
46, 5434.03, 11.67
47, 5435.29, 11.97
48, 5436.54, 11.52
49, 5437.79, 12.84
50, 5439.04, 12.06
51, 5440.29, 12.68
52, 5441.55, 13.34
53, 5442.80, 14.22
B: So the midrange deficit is 0.4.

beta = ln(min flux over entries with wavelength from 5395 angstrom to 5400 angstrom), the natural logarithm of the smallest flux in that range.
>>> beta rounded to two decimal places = 2.48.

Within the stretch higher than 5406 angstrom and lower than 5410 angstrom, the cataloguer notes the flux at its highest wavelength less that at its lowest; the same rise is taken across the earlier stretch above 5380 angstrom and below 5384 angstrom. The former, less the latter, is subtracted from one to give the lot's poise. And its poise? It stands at 1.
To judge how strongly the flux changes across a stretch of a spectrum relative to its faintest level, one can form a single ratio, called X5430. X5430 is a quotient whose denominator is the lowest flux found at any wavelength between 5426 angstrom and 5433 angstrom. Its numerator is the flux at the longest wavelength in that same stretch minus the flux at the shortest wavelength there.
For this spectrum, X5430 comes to 0.169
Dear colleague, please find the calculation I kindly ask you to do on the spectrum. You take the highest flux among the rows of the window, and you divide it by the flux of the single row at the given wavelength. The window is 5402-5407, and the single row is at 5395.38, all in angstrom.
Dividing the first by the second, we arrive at 1.01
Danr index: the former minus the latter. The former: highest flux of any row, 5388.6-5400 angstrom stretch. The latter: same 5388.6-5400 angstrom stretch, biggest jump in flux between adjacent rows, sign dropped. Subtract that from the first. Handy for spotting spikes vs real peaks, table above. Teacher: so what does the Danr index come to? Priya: 12.3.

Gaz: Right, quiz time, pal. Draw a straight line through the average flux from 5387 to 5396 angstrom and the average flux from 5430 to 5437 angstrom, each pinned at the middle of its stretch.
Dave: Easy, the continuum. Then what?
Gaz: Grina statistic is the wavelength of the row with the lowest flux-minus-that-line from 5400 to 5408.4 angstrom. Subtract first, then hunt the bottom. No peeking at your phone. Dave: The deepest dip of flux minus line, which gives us 5401.60 angstrom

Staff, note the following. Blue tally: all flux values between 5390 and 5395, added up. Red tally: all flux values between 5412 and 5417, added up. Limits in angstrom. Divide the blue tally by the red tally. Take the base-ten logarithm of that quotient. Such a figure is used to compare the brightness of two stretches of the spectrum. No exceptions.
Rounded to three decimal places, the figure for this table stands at -0.010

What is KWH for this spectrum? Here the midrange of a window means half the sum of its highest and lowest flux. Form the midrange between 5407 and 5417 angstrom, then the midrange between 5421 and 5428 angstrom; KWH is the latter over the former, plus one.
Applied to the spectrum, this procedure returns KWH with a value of 2.07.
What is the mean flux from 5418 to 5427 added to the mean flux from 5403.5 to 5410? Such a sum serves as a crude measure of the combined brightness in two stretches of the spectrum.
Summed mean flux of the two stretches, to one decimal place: 24.3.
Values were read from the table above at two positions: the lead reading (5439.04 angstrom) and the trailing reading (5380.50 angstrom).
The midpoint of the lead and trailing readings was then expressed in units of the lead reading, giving 1.055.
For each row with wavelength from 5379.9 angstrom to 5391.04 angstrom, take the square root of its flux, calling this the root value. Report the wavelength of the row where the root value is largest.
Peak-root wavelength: 5381.74 angstrom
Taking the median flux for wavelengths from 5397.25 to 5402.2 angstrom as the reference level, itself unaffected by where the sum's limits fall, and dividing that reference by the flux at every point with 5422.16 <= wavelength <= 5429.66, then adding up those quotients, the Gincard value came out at 6.0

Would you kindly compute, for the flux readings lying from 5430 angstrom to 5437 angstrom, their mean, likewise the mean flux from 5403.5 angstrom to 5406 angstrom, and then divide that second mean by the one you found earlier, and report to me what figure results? 1.00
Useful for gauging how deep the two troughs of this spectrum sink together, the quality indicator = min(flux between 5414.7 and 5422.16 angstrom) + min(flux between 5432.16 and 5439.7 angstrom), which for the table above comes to 23.0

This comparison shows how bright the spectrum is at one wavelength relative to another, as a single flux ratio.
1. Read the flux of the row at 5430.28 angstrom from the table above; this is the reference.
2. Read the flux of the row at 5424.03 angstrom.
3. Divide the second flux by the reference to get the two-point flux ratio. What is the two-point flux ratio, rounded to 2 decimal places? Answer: 1.00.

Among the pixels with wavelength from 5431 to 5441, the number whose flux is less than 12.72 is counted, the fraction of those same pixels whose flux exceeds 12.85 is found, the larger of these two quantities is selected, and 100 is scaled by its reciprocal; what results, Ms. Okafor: 16.7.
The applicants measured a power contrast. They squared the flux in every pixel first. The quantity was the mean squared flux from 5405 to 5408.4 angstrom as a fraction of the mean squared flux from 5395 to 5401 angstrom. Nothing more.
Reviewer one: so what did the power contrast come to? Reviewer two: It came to 0.90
